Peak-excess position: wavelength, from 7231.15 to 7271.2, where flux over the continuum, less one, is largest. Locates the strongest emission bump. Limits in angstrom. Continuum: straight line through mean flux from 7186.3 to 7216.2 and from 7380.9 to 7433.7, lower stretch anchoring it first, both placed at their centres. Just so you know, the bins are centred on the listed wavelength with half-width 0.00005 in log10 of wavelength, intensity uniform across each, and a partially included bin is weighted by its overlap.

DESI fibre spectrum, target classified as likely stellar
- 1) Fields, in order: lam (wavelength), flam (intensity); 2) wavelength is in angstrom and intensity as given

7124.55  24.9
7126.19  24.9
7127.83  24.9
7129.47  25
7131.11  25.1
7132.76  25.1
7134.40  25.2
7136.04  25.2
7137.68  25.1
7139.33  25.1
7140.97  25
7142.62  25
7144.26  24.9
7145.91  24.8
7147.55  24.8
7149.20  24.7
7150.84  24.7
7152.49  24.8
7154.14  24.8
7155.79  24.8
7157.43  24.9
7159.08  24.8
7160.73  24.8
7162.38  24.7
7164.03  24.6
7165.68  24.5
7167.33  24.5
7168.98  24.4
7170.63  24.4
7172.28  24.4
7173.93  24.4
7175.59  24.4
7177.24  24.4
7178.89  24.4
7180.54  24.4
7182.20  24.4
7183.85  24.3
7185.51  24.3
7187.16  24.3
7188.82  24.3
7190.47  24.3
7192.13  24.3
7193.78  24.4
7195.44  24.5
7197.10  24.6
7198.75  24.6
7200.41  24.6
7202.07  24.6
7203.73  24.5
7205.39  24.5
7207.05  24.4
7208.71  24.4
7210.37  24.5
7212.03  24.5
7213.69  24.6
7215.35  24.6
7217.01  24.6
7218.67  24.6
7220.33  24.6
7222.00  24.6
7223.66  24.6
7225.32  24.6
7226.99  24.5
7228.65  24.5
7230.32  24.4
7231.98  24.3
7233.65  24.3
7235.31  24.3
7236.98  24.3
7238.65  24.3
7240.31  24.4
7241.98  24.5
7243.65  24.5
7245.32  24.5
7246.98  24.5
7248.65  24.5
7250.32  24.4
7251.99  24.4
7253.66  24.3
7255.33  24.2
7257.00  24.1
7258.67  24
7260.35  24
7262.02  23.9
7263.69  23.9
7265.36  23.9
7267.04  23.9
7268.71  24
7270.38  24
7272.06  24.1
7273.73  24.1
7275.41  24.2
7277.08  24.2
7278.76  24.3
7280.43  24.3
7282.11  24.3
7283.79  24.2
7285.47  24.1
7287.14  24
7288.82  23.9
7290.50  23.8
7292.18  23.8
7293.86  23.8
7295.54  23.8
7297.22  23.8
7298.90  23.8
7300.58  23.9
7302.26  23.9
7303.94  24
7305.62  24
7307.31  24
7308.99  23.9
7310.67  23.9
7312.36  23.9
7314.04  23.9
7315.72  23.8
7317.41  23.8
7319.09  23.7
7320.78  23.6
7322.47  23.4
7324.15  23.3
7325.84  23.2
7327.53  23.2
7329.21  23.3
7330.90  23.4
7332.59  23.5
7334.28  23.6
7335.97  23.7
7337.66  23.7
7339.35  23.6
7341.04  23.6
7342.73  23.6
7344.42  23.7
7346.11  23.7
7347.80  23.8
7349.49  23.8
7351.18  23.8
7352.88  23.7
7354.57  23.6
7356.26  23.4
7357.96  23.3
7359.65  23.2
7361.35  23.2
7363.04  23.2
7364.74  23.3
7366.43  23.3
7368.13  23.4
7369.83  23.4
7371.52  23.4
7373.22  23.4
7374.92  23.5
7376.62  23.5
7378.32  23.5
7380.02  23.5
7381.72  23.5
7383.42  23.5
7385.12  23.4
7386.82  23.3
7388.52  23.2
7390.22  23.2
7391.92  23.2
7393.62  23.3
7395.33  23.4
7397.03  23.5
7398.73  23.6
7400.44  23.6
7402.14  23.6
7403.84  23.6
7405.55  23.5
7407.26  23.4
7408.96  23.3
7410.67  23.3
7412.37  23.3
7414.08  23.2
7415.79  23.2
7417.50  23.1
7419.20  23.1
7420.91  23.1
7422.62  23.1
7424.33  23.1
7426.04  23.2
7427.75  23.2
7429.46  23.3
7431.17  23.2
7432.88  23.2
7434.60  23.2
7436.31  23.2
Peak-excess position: 7248.65 angstrom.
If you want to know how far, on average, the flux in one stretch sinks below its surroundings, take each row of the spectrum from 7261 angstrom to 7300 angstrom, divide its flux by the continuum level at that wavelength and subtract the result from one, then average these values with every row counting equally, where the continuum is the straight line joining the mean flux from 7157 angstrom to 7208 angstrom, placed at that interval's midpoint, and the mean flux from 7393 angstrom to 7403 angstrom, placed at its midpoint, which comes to 0.001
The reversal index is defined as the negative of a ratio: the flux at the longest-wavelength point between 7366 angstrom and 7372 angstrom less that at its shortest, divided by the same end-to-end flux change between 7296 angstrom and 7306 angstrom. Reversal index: -0.50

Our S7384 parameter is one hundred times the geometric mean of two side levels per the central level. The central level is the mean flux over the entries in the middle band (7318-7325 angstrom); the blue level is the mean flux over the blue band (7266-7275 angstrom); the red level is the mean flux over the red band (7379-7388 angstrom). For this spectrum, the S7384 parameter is 101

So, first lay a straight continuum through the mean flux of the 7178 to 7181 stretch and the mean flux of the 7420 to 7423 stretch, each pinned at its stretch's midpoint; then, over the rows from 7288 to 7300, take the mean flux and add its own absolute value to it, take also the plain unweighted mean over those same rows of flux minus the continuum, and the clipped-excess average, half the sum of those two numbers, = 23.8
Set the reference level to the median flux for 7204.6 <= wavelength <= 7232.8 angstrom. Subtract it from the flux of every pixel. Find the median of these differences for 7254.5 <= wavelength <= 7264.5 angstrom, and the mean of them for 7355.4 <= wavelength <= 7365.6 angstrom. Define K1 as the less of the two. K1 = -1.2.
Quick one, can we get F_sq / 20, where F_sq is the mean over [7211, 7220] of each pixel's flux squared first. 30.2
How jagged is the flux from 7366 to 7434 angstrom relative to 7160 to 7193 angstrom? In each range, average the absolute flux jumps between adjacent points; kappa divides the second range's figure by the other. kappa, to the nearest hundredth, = 1.66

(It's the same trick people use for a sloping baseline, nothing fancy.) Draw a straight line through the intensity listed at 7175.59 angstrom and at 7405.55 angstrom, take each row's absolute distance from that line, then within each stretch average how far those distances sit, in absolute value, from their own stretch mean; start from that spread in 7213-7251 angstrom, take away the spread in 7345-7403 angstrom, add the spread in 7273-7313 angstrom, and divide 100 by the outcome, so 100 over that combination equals 3386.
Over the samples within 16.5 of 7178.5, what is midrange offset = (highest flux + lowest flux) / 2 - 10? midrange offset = 14.5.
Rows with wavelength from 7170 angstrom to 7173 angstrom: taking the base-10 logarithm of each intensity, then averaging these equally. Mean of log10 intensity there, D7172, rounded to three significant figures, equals 1.39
